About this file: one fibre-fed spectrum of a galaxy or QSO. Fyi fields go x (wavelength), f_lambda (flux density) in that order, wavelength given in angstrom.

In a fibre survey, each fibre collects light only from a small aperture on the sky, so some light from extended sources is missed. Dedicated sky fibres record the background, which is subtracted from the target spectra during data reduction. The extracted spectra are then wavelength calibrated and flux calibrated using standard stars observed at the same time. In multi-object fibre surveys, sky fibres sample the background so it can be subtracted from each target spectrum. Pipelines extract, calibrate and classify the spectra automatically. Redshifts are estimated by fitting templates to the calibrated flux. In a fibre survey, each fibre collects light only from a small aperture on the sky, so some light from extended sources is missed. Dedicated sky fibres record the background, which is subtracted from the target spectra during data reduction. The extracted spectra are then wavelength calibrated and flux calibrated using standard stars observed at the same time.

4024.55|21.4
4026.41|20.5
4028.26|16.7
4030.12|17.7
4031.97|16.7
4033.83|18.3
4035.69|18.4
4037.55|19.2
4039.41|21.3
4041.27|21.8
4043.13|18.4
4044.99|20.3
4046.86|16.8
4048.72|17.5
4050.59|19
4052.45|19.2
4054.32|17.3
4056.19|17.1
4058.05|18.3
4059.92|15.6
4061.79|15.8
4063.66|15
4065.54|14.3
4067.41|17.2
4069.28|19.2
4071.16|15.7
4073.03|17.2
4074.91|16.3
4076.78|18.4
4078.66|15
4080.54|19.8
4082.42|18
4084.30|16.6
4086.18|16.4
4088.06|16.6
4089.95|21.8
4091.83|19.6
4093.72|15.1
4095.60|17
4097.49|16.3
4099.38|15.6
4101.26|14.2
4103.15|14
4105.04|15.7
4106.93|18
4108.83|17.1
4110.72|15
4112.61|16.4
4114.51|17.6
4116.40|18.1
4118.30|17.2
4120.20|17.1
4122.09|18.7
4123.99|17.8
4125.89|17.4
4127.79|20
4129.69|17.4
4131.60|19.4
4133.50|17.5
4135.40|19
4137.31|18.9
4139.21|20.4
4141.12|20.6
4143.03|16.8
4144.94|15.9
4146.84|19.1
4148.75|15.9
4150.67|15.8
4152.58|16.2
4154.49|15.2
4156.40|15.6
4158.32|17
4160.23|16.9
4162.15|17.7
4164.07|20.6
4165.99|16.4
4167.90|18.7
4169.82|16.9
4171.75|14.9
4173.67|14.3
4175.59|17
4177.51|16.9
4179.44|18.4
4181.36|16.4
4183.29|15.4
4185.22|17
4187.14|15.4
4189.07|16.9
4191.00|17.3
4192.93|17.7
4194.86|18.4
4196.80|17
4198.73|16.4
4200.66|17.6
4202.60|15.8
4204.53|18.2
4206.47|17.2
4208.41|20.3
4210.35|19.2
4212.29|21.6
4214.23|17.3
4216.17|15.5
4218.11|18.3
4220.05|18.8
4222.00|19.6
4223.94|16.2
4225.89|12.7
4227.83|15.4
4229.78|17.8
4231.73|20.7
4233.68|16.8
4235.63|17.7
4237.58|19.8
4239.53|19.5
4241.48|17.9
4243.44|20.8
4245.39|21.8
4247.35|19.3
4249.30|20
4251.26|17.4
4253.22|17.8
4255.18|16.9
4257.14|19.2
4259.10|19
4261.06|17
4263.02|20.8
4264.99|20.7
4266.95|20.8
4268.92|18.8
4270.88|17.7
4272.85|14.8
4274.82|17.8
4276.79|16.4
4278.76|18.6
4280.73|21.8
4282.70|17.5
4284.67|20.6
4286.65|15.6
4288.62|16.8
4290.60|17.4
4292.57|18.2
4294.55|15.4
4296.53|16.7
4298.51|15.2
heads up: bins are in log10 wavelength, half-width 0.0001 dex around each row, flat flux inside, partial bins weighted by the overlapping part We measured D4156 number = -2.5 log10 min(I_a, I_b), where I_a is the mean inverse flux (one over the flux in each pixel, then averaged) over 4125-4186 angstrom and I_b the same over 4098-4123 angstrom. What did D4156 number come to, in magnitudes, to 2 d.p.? 3.09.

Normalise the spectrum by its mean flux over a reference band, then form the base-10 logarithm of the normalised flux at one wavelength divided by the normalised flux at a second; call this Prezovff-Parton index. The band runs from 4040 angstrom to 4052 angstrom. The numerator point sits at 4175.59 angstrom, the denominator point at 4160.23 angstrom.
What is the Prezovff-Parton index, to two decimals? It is 0.00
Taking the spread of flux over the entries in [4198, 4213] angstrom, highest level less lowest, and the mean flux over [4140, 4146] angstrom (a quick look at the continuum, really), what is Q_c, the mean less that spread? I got 12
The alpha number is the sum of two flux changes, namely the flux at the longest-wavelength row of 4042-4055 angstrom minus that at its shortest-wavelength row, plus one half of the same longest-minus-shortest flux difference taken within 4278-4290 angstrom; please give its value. -2.0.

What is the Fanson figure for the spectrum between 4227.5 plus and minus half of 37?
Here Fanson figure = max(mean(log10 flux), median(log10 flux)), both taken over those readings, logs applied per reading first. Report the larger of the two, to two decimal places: 1.26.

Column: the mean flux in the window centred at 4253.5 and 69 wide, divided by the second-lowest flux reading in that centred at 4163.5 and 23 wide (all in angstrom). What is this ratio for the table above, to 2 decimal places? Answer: 1.23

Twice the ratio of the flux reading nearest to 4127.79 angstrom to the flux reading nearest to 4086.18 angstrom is 2.4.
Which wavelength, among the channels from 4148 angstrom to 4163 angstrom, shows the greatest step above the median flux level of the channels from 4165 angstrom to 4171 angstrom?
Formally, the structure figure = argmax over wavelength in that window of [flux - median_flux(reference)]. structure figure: 4162.15 angstrom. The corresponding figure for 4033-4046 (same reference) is 4041.27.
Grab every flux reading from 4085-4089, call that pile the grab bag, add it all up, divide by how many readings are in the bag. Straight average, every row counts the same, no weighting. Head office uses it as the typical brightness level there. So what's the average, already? 16.5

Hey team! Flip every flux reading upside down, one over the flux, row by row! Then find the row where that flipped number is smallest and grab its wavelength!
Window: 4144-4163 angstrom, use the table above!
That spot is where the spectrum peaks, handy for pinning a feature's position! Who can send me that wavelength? 4146.84 angstrom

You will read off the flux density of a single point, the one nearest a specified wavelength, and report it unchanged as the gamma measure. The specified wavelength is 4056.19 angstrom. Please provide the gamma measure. 17.1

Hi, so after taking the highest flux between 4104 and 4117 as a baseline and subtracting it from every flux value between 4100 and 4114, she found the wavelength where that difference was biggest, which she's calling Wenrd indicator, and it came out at 4106.93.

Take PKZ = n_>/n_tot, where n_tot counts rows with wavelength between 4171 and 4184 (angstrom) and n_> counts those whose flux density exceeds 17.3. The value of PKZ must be 0.1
